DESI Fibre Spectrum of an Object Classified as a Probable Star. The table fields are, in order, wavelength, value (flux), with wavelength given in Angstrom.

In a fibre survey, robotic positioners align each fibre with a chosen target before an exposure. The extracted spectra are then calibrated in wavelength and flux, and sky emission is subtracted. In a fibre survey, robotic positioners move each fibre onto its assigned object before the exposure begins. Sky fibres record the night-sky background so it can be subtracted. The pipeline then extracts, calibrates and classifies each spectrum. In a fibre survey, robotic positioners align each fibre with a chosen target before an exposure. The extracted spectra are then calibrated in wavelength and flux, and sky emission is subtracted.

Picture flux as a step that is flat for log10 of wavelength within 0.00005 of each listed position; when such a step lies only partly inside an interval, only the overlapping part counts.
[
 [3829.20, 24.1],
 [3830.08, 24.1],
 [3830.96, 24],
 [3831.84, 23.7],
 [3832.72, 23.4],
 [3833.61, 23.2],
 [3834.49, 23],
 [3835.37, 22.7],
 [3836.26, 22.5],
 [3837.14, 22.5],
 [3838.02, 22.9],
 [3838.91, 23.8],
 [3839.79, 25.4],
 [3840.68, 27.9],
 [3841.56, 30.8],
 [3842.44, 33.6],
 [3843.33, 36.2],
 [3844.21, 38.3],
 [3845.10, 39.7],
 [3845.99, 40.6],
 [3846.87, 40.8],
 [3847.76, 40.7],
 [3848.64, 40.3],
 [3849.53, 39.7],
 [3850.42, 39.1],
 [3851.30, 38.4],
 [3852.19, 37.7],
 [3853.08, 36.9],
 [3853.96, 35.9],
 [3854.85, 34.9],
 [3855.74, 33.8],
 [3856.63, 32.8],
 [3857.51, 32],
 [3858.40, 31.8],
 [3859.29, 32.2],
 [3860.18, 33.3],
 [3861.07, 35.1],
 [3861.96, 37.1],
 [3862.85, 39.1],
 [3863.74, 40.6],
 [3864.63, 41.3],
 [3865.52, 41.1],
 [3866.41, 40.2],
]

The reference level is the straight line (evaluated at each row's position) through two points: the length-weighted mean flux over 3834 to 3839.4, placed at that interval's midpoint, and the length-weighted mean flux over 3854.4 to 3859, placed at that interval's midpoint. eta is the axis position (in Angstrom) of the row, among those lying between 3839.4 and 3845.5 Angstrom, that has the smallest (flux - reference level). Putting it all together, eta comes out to 3839.79 Angstrom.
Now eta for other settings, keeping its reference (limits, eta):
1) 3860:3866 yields 3860.18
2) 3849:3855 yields 3854.85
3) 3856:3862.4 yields 3859.29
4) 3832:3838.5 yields 3838.02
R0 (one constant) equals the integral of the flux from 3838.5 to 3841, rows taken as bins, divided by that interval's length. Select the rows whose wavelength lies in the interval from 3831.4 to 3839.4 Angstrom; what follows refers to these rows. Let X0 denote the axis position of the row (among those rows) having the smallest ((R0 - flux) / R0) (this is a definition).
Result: 3838.91 Angstrom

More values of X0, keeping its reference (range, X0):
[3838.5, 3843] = 3842.44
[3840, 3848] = 3846.87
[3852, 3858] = 3852.19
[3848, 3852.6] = 3848.64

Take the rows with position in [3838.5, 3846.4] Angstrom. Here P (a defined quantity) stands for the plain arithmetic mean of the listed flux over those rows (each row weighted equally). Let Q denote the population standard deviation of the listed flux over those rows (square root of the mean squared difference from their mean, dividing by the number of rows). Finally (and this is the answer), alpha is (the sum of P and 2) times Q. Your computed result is 206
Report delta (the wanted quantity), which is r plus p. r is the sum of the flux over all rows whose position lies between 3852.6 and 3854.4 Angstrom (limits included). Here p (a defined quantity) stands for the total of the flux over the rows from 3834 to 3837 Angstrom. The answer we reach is 141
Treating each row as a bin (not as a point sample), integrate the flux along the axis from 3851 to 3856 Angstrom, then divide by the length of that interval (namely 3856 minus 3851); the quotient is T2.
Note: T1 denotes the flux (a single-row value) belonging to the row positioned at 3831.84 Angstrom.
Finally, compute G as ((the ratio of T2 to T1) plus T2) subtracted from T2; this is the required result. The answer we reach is -1.5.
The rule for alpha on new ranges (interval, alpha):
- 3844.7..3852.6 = 43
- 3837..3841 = 52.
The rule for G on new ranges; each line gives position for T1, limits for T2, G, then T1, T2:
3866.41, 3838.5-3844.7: -0.8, 40.2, 31.0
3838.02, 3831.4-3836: -1.0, 22.9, 23.1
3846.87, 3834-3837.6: -0.6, 40.8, 22.7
